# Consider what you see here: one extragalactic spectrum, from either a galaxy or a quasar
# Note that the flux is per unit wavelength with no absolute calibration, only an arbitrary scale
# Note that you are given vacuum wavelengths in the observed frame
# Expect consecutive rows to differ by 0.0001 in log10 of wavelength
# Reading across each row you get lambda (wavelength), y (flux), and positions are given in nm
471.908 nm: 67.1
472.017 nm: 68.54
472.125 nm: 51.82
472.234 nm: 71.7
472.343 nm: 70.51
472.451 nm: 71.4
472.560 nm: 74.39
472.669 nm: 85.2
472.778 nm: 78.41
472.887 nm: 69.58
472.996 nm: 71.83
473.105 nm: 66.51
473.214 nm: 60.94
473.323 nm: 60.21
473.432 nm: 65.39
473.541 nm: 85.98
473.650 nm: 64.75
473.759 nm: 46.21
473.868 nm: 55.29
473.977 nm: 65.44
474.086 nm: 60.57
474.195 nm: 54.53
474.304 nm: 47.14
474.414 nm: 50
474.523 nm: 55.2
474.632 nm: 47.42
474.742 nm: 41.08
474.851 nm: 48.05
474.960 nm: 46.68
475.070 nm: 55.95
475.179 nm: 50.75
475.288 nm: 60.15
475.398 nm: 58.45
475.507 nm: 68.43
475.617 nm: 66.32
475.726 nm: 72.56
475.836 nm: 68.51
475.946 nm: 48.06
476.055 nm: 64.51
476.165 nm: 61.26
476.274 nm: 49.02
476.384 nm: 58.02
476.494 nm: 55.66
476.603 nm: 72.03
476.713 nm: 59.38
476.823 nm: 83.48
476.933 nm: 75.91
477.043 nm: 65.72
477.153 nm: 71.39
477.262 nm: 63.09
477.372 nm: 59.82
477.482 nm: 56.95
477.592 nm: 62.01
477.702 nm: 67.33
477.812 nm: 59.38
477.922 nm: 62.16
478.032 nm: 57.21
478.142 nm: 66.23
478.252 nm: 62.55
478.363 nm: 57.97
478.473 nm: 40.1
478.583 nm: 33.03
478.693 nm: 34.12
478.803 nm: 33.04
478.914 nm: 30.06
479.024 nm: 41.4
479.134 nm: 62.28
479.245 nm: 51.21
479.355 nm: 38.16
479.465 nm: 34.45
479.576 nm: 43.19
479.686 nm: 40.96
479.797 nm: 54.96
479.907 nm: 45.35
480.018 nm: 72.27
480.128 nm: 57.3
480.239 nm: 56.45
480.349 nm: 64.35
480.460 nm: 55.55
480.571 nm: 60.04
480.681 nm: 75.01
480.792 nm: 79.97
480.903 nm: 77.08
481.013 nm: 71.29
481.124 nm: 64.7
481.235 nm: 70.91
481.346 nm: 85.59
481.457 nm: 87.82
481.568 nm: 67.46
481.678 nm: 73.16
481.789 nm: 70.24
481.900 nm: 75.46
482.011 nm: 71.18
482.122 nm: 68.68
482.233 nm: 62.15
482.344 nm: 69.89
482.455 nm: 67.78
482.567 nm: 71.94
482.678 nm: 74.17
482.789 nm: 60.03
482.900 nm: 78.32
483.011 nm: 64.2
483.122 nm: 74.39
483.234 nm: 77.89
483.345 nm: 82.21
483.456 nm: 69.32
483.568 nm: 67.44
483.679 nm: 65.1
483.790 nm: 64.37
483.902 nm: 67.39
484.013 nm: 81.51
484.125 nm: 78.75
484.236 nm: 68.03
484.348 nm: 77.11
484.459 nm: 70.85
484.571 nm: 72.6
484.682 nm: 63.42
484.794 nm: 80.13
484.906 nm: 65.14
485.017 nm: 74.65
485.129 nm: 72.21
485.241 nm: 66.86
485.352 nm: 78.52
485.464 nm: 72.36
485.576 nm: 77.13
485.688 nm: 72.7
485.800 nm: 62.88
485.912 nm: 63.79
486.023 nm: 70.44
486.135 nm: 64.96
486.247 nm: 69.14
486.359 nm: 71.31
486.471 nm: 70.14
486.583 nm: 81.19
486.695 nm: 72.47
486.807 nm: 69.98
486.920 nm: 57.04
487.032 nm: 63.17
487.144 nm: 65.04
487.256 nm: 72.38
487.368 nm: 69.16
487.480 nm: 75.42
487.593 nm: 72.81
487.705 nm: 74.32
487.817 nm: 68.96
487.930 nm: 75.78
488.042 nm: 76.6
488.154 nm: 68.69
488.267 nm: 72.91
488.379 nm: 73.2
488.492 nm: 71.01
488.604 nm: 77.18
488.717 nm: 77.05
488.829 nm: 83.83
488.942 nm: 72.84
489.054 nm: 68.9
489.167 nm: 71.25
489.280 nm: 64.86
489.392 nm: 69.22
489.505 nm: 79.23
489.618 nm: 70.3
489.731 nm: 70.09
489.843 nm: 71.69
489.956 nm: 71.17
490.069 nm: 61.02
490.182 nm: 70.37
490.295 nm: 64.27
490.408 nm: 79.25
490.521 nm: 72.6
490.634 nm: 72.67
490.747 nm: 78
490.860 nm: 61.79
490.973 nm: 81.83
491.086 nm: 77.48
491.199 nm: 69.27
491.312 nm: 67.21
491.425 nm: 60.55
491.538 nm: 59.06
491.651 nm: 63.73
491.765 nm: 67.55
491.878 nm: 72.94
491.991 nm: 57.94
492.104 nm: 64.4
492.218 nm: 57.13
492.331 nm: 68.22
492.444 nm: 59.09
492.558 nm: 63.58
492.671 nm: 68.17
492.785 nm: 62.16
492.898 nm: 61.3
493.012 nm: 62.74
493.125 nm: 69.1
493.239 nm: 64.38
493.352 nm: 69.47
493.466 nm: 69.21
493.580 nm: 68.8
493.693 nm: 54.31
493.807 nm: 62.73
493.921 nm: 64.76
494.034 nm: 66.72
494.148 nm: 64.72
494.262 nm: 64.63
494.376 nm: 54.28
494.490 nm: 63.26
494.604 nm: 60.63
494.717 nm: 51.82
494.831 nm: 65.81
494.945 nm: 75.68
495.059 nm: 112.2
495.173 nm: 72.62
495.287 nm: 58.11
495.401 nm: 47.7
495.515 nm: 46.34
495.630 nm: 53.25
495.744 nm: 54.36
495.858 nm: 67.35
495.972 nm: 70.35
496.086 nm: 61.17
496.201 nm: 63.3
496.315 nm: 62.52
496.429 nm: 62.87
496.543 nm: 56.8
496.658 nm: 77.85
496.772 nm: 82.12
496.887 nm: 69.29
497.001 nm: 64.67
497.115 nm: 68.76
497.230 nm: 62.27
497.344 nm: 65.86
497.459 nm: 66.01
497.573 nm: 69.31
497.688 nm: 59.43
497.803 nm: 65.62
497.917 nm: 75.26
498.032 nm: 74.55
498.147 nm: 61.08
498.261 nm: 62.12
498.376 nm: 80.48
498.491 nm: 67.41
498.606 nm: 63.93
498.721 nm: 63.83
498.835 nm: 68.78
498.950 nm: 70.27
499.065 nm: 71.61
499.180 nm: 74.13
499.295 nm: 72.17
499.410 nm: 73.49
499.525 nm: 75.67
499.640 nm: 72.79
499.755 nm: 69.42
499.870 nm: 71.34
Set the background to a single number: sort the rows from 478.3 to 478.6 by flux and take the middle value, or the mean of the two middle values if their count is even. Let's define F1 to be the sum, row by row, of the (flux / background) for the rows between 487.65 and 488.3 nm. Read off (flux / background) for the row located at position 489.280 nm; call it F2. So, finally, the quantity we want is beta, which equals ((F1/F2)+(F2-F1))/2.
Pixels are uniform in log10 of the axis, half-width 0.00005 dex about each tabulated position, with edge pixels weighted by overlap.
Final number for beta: -1.3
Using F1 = 11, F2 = 1.62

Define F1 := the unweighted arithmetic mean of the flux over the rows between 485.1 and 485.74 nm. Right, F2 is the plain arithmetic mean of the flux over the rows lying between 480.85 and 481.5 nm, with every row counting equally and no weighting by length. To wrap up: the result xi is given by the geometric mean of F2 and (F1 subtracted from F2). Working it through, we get 15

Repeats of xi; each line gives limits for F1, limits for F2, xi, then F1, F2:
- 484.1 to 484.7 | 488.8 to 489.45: 1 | 72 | 72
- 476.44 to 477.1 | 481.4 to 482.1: 20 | 69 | 74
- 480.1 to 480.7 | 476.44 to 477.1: 22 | 61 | 69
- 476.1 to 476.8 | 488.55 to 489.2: 35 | 59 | 75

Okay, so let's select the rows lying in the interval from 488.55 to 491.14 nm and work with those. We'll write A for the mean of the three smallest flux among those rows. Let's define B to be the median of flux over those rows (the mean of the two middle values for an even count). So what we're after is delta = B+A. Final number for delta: 134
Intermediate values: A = 62.4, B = 71.7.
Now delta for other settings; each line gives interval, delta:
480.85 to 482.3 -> 136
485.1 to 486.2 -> 135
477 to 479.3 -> 91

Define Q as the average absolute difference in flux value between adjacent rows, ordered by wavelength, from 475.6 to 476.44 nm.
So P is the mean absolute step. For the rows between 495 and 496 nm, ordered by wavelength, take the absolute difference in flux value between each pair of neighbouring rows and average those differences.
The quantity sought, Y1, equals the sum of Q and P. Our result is 21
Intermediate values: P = 11.2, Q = 10.2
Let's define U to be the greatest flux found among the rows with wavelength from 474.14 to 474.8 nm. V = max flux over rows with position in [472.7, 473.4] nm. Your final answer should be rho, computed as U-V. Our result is -23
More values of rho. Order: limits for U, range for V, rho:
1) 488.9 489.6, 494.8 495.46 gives -33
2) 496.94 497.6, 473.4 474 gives -17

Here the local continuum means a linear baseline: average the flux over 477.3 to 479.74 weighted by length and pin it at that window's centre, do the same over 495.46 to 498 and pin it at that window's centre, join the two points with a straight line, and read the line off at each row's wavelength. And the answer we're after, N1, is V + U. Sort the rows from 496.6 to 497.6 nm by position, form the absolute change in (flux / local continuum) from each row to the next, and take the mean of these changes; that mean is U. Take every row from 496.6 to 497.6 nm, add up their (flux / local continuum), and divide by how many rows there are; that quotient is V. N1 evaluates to 1.14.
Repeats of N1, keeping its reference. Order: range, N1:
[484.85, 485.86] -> 1.41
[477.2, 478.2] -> 1.36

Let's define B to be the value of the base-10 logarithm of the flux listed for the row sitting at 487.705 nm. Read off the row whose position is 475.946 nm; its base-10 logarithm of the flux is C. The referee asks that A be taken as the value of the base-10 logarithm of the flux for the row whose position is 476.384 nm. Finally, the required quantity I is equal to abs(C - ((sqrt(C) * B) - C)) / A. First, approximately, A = 1.76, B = 1.87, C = 1.68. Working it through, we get 0.53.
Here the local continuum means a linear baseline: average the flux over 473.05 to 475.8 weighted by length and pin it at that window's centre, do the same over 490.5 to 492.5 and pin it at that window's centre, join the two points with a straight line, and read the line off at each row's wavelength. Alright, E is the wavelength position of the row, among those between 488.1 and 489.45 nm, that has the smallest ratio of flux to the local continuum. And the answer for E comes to 489.280 nm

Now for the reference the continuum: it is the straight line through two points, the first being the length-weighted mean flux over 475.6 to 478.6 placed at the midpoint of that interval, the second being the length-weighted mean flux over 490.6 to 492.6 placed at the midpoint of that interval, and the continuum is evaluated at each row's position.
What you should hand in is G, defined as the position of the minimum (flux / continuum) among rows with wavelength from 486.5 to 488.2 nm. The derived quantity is 486.920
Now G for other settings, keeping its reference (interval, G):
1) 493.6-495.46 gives 495.401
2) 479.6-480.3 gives 479.686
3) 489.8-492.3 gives 492.218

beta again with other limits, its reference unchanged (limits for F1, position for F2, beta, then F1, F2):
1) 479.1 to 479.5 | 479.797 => 0.1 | 5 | 1.37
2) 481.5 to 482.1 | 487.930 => -1.2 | 9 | 1.89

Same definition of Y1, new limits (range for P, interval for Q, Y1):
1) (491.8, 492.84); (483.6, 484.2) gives 13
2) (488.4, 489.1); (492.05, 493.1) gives 11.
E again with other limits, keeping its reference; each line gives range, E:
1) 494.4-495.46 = 495.401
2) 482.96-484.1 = 483.790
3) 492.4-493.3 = 492.444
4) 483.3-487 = 486.920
